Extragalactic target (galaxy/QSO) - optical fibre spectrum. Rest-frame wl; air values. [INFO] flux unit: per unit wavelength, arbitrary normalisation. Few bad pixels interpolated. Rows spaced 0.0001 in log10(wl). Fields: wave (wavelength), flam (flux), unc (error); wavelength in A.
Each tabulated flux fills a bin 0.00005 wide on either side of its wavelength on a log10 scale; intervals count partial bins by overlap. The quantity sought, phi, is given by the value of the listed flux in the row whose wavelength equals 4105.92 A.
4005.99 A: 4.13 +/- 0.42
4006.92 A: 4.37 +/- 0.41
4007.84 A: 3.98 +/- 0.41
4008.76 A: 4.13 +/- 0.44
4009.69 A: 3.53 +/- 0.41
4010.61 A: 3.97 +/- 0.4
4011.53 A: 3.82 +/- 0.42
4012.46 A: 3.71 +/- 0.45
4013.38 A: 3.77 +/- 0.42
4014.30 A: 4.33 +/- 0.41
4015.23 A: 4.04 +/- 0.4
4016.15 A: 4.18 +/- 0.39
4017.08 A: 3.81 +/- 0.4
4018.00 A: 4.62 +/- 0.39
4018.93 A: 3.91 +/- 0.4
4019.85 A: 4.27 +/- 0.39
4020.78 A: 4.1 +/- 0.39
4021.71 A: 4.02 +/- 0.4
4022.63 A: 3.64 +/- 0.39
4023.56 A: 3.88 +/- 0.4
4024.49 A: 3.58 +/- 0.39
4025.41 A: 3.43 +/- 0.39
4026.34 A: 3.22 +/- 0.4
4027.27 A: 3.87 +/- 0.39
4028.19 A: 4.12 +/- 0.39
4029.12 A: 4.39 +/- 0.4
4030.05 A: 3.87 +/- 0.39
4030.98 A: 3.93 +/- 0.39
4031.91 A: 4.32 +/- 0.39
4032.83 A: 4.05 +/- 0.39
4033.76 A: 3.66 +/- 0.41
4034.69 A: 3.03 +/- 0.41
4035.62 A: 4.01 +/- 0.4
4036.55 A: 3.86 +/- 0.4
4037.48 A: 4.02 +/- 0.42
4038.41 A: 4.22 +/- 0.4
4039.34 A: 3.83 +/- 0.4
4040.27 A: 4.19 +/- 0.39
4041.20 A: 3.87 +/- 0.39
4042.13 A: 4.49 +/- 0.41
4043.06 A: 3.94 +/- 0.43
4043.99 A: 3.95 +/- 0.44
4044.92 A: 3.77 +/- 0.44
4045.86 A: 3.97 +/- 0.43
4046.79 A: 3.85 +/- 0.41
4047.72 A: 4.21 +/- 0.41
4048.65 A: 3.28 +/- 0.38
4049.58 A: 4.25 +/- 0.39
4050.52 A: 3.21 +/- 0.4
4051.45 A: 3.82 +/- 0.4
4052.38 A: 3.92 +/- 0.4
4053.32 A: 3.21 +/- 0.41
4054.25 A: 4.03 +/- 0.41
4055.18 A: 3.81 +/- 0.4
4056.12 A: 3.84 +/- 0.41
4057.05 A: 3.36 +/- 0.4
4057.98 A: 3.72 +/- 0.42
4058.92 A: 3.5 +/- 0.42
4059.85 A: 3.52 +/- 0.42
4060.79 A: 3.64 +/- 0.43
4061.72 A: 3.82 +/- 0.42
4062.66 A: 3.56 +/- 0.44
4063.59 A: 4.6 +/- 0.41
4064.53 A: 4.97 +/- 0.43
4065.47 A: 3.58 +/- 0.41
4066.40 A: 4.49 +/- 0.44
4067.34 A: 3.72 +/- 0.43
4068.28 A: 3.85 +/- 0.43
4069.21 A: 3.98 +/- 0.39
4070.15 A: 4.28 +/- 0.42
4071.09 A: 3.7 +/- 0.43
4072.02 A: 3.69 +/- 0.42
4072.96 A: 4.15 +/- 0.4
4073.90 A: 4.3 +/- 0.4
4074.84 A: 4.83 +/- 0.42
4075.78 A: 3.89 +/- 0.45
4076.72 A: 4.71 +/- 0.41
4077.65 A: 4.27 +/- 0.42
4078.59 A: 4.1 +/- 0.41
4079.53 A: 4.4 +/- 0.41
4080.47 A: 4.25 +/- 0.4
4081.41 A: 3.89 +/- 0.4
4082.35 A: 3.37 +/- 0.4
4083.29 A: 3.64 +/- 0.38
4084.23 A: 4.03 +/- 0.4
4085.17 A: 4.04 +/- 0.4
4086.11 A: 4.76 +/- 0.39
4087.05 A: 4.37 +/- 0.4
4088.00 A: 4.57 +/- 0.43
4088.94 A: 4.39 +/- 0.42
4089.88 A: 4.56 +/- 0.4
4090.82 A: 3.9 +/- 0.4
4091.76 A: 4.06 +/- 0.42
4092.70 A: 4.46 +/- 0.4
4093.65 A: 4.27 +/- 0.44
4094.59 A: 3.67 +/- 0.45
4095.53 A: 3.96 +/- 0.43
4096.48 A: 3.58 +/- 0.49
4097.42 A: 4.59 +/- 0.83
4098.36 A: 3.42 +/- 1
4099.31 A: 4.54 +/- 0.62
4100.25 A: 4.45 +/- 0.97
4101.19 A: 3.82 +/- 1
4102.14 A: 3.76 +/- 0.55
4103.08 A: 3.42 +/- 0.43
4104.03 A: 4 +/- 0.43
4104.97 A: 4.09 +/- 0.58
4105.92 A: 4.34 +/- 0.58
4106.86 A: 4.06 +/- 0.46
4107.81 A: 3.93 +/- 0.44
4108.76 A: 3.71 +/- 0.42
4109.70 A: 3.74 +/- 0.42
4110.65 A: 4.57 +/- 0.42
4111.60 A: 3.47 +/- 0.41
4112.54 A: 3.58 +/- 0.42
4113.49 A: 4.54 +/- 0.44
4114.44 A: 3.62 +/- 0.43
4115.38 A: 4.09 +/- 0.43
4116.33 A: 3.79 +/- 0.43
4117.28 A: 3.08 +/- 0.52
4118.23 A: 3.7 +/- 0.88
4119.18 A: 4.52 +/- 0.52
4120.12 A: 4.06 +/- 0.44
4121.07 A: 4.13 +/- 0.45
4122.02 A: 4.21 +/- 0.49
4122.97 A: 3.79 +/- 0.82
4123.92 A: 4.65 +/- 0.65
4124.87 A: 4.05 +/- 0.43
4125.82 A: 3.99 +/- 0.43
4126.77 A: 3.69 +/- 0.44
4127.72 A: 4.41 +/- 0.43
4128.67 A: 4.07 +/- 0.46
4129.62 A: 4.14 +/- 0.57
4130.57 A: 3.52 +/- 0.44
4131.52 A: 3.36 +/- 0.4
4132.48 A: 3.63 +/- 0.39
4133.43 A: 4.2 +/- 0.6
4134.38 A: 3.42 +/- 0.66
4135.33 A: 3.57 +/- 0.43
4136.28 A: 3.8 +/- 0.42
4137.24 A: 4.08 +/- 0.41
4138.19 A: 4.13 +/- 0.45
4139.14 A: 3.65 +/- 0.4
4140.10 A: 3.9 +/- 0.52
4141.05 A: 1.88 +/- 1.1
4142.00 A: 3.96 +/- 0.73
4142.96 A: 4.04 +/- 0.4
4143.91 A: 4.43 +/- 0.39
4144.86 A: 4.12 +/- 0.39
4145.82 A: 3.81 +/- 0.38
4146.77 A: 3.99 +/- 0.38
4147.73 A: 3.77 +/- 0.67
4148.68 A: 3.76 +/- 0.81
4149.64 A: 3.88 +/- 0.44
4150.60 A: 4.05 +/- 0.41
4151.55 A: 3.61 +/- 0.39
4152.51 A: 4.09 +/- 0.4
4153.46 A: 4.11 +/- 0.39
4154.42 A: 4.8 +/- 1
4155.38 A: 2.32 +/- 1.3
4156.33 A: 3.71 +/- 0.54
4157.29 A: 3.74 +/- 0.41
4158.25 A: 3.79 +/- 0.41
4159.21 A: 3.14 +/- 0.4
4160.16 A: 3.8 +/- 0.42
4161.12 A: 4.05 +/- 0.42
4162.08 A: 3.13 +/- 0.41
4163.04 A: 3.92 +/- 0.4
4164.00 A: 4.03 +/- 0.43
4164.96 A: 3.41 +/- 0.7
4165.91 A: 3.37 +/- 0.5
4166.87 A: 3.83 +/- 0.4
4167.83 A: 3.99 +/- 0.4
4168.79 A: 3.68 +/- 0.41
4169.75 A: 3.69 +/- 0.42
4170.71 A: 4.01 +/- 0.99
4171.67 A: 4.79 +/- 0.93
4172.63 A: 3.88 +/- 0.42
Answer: 4.34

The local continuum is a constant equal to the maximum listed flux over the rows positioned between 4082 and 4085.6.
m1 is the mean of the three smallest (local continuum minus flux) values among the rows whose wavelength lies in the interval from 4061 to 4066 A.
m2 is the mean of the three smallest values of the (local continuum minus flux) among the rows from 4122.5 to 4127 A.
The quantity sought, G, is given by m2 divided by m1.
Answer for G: 0.4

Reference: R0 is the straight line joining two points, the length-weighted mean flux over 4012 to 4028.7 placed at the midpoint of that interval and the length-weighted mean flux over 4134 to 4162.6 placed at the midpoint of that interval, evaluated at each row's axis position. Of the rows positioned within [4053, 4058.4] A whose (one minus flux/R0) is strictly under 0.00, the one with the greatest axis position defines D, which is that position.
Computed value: 4054.25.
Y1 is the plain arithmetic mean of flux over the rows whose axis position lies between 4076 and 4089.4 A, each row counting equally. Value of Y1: 4.20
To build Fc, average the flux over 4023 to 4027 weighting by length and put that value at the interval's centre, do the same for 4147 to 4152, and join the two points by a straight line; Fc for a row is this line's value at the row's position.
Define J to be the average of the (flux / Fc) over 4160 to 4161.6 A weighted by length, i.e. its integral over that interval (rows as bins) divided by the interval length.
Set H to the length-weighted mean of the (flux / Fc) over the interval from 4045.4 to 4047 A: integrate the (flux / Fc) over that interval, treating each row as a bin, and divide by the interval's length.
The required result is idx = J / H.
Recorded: 0.94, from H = 1.09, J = 1.02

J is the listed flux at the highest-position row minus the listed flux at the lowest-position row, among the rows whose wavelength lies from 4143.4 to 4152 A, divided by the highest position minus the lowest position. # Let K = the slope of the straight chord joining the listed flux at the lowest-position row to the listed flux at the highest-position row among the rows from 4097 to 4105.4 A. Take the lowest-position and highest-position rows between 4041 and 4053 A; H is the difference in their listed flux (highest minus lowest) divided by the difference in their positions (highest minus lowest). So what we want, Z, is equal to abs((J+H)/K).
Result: 1.6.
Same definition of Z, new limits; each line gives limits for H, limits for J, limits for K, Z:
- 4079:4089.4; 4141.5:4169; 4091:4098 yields 0.1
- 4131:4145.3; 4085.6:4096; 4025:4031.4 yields 0.3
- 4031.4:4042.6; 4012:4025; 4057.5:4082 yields 0.8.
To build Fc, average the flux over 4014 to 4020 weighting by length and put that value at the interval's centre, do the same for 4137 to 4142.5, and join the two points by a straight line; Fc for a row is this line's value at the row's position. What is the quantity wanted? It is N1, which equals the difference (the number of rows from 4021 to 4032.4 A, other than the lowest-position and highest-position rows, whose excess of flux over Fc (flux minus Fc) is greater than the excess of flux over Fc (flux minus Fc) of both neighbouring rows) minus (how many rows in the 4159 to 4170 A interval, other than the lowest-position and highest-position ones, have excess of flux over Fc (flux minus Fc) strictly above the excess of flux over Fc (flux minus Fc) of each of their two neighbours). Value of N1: -1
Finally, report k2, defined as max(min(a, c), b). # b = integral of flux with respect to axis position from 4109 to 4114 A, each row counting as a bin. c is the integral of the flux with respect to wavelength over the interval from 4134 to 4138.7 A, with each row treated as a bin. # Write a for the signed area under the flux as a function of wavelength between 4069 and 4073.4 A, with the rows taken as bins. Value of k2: 19.8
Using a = 17.4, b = 19.8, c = 17.9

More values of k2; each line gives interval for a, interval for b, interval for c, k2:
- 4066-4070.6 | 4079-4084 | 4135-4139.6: 19.6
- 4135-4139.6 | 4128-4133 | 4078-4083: 18.9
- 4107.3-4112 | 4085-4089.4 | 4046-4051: 19.6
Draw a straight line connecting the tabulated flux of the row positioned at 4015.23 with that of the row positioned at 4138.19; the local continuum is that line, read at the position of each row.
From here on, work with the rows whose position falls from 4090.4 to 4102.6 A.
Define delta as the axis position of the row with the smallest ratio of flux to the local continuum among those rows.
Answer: 4098.36 A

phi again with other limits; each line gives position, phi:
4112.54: 3.58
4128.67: 4.07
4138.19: 4.13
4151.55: 3.61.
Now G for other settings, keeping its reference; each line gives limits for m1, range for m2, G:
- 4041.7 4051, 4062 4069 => 2.3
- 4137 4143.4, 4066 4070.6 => 4.8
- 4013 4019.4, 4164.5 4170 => -0.6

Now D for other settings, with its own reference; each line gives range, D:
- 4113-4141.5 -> 4140.10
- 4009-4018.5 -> 4018.00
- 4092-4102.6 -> 4101.19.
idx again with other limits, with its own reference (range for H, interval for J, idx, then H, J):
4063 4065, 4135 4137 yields 0.76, 1.30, 0.98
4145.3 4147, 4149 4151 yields 1.01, 1.02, 1.03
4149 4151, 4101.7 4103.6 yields 0.94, 1.03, 0.97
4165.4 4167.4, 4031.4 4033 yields 1.26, 0.94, 1.19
